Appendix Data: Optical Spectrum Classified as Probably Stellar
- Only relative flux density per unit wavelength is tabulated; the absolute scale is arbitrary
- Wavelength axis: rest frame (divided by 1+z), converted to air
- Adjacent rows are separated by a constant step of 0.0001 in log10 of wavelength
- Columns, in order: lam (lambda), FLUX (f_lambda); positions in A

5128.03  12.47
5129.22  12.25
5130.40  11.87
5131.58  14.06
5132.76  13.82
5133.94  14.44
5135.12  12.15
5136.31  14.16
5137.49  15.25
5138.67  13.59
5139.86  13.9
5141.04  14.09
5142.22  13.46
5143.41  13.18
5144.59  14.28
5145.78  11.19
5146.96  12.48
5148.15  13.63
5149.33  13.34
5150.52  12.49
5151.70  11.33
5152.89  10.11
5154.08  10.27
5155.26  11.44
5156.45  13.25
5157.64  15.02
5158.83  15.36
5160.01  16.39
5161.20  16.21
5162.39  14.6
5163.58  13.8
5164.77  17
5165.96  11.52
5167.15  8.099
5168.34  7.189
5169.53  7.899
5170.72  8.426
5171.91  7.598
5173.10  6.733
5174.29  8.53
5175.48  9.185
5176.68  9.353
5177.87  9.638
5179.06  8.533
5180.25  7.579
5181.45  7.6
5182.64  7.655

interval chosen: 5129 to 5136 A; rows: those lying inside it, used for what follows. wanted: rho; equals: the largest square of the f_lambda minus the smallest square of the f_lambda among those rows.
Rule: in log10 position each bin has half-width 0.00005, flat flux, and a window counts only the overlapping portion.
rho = 68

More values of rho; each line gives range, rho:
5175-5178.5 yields 9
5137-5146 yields 107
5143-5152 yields 79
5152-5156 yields 29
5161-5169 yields 237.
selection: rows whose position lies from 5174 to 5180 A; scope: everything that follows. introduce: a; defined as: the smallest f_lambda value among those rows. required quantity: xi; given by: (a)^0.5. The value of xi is 2.92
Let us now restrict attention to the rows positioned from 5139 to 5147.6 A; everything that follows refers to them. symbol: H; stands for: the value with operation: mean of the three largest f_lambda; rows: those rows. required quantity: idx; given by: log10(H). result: 1.15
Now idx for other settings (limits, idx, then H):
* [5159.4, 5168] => 1.22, 16.5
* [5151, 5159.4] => 1.16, 14.5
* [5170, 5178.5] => 0.97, 9.4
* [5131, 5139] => 1.16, 14.6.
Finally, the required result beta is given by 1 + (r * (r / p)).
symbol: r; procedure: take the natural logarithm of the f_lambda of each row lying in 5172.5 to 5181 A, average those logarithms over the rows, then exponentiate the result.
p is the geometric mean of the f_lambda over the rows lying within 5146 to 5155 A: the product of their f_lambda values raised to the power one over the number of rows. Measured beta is 7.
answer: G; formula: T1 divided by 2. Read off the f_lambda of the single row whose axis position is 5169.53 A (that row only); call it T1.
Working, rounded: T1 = 7.899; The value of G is 3.9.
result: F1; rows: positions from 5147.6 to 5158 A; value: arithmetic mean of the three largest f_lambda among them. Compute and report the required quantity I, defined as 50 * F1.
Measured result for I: 700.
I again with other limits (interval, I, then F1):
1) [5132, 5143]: 731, 14.6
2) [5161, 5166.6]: 797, 15.9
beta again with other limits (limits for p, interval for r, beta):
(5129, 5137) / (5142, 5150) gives 14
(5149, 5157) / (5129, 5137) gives 16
